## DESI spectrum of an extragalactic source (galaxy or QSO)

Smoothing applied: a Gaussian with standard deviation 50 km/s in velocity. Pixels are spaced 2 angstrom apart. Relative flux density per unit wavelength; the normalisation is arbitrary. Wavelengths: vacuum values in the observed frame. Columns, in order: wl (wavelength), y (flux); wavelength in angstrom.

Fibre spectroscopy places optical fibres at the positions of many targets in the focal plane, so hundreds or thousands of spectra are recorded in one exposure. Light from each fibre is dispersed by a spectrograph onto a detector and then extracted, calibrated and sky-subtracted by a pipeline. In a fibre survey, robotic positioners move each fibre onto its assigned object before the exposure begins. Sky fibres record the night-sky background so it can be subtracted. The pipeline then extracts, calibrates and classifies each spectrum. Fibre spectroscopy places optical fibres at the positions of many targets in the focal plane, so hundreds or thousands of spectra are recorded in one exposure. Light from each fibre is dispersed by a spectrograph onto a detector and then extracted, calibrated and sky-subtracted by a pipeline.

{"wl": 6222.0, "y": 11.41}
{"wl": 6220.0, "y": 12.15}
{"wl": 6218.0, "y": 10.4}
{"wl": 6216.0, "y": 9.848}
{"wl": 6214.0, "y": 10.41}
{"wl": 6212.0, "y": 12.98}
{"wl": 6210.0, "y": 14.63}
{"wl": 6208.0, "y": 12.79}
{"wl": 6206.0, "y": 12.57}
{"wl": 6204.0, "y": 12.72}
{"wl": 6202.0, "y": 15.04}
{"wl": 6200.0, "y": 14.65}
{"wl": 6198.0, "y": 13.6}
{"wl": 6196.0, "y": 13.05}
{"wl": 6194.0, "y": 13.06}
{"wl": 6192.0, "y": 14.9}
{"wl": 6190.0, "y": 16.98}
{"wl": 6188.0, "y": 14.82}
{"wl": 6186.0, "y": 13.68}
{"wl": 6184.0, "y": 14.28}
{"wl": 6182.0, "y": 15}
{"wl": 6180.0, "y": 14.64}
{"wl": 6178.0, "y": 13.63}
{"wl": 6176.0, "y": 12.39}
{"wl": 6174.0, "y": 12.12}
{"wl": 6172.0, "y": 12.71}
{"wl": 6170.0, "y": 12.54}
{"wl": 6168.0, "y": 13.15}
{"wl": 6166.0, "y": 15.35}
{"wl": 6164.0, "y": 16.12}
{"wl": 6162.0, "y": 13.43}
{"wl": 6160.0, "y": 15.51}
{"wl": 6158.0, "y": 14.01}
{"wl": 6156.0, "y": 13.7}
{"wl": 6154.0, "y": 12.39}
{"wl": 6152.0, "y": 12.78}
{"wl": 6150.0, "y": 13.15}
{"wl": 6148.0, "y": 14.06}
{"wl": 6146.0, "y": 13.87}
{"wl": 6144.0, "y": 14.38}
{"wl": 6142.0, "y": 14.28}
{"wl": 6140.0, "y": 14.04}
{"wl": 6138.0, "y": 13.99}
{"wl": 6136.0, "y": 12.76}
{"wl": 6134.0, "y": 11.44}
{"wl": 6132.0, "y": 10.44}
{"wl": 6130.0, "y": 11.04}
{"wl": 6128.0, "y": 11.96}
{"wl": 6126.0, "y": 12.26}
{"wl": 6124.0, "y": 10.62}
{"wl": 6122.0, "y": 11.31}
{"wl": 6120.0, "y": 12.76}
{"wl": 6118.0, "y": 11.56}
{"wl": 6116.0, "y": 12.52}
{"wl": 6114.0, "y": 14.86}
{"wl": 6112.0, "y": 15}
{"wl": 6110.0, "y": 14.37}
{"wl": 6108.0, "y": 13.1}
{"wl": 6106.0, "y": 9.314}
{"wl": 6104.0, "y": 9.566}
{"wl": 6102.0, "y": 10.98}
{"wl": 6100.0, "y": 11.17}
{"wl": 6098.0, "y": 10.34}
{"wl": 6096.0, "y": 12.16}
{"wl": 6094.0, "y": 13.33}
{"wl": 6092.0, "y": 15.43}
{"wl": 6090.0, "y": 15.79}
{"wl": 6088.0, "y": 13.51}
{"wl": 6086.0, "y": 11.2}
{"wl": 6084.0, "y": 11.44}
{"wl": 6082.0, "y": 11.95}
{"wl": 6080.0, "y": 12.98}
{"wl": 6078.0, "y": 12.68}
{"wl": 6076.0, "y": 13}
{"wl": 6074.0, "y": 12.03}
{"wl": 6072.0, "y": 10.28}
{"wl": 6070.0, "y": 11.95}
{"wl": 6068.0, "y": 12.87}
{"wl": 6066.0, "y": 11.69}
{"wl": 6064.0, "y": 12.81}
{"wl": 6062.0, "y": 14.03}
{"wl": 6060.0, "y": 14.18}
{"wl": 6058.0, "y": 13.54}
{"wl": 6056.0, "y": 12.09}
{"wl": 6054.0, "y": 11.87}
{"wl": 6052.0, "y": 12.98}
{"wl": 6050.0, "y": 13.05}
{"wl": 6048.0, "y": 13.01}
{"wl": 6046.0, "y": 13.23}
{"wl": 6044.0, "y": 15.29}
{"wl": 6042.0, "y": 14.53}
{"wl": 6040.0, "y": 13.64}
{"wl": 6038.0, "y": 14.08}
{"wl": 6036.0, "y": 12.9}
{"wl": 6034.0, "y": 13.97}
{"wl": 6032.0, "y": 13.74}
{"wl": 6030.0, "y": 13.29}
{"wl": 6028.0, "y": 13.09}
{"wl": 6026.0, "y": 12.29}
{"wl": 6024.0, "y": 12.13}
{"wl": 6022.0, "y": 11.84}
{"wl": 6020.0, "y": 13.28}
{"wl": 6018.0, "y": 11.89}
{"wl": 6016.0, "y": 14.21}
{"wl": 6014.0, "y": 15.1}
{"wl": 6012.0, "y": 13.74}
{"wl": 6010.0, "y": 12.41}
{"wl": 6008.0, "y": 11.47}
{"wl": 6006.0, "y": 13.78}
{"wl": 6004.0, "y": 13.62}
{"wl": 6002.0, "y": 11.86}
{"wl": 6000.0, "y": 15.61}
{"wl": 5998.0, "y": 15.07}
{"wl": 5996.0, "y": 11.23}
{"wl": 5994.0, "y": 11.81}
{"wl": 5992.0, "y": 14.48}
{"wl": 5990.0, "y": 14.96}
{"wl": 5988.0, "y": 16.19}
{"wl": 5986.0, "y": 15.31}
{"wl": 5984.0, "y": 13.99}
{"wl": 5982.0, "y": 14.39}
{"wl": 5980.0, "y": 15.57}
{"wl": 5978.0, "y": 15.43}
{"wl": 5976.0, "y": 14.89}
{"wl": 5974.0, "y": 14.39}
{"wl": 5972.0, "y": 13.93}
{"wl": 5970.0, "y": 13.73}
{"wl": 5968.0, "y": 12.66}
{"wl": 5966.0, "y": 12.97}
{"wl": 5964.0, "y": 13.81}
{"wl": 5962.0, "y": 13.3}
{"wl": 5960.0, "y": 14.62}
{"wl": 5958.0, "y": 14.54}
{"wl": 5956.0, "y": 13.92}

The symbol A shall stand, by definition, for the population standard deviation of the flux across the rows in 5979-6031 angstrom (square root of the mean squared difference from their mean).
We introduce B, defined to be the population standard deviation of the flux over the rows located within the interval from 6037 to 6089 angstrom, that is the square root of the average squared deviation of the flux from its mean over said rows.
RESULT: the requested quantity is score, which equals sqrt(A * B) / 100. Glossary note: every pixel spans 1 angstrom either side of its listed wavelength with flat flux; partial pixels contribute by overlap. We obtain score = 0.0126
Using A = 1.44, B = 1.11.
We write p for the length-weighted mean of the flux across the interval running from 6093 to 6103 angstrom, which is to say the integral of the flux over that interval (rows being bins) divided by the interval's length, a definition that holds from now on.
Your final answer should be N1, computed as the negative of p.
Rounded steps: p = 11.6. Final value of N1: -11.6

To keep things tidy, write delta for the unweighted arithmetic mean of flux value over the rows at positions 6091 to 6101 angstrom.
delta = 12.5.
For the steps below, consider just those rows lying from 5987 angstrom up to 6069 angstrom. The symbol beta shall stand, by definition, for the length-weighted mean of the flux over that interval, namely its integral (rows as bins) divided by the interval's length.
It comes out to 13.3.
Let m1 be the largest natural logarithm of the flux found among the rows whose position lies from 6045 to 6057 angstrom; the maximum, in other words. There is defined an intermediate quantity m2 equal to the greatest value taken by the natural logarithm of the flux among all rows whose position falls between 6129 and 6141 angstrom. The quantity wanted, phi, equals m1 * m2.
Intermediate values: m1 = 2.58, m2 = 2.64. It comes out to 6.8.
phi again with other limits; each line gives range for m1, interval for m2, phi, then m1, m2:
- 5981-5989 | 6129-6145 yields 7.4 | 2.78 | 2.67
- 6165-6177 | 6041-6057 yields 7.4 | 2.73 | 2.73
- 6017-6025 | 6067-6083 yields 6.6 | 2.59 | 2.56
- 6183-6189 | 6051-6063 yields 7.1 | 2.70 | 2.65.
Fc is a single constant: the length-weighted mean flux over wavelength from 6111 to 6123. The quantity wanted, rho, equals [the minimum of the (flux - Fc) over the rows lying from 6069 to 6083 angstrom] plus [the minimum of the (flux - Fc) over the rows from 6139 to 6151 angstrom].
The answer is -2.6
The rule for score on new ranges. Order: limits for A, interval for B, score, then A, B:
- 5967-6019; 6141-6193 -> 0.0129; 1.40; 1.19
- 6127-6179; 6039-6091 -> 0.0127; 1.32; 1.22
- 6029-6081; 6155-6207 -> 0.0111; 1.02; 1.22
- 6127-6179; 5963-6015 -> 0.0133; 1.32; 1.35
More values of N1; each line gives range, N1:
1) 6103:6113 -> -12.3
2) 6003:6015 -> -13.4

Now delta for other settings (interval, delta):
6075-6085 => 12.4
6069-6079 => 12.0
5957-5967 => 13.8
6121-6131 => 11.4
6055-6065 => 13.3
